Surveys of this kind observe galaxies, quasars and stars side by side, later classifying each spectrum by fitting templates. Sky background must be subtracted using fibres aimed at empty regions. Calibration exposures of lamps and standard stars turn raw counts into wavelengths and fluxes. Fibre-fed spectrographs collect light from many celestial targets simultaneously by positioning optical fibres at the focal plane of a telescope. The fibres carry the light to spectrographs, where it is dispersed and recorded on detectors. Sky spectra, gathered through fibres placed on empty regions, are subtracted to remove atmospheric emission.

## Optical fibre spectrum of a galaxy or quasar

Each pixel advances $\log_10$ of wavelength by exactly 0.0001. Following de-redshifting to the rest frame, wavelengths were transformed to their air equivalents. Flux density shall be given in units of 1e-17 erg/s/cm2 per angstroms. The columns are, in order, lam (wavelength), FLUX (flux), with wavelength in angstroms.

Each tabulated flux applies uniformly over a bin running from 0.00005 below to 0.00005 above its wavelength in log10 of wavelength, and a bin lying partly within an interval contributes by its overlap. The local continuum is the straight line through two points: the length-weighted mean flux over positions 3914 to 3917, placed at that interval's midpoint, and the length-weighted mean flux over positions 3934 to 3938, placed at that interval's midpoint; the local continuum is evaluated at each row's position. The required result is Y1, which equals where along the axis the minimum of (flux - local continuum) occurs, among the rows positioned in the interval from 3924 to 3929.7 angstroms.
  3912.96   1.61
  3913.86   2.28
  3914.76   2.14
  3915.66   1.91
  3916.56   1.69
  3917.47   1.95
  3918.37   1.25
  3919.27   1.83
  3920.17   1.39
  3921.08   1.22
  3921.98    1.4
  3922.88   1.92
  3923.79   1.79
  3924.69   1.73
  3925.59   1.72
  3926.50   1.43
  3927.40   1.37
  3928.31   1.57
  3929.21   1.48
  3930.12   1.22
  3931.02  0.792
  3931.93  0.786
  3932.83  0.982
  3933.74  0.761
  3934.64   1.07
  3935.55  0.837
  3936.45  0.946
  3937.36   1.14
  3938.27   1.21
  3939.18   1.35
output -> 3927.40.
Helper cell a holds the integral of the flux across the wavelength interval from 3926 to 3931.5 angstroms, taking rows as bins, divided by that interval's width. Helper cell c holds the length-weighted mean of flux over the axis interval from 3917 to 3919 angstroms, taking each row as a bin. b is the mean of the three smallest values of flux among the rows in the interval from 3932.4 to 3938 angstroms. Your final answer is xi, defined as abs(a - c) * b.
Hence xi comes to 0.26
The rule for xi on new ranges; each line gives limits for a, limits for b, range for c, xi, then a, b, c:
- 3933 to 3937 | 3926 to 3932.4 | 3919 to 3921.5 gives 0.50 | 0.9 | 0.93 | 1.46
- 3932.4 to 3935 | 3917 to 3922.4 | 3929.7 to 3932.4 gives 0.00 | 0.9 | 1.29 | 0.93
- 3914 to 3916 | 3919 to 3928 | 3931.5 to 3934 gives 1.62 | 2.1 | 1.33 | 0.85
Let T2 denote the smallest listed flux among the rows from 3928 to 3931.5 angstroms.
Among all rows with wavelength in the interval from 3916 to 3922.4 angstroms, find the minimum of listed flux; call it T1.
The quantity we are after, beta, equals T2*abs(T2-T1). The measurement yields 0.34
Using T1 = 1.22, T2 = 0.792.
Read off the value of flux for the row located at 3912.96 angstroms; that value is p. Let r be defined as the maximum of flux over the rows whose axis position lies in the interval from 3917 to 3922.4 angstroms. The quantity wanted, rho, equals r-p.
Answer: 0.3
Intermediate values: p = 1.61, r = 1.95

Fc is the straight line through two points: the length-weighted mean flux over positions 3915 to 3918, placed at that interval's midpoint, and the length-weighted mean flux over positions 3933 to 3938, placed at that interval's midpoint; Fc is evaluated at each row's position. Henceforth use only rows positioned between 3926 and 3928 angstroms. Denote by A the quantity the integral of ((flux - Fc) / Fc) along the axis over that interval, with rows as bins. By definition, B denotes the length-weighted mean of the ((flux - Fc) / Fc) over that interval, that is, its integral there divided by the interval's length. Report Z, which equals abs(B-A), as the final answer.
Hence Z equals 0.04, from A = 0.1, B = 0.0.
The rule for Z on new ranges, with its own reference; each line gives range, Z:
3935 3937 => 0.03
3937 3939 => 0.43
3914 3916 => 0.08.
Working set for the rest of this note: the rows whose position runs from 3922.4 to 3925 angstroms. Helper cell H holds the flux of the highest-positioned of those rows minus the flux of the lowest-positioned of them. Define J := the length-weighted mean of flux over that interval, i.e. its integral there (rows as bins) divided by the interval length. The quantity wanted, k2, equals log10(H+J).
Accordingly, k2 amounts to 0.21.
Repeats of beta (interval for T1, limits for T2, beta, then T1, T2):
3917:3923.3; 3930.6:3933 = 0.34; 1.22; 0.786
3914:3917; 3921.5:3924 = 0.41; 1.69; 1.4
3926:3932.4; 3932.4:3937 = 0.02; 0.786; 0.761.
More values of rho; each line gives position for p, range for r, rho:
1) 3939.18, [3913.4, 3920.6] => 0.9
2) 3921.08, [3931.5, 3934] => -0.2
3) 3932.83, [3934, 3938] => 0.2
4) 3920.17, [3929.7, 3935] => -0.2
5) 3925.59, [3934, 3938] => -0.6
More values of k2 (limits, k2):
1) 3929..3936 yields -0.48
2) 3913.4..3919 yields -0.08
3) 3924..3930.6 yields 0.00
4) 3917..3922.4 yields -0.02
